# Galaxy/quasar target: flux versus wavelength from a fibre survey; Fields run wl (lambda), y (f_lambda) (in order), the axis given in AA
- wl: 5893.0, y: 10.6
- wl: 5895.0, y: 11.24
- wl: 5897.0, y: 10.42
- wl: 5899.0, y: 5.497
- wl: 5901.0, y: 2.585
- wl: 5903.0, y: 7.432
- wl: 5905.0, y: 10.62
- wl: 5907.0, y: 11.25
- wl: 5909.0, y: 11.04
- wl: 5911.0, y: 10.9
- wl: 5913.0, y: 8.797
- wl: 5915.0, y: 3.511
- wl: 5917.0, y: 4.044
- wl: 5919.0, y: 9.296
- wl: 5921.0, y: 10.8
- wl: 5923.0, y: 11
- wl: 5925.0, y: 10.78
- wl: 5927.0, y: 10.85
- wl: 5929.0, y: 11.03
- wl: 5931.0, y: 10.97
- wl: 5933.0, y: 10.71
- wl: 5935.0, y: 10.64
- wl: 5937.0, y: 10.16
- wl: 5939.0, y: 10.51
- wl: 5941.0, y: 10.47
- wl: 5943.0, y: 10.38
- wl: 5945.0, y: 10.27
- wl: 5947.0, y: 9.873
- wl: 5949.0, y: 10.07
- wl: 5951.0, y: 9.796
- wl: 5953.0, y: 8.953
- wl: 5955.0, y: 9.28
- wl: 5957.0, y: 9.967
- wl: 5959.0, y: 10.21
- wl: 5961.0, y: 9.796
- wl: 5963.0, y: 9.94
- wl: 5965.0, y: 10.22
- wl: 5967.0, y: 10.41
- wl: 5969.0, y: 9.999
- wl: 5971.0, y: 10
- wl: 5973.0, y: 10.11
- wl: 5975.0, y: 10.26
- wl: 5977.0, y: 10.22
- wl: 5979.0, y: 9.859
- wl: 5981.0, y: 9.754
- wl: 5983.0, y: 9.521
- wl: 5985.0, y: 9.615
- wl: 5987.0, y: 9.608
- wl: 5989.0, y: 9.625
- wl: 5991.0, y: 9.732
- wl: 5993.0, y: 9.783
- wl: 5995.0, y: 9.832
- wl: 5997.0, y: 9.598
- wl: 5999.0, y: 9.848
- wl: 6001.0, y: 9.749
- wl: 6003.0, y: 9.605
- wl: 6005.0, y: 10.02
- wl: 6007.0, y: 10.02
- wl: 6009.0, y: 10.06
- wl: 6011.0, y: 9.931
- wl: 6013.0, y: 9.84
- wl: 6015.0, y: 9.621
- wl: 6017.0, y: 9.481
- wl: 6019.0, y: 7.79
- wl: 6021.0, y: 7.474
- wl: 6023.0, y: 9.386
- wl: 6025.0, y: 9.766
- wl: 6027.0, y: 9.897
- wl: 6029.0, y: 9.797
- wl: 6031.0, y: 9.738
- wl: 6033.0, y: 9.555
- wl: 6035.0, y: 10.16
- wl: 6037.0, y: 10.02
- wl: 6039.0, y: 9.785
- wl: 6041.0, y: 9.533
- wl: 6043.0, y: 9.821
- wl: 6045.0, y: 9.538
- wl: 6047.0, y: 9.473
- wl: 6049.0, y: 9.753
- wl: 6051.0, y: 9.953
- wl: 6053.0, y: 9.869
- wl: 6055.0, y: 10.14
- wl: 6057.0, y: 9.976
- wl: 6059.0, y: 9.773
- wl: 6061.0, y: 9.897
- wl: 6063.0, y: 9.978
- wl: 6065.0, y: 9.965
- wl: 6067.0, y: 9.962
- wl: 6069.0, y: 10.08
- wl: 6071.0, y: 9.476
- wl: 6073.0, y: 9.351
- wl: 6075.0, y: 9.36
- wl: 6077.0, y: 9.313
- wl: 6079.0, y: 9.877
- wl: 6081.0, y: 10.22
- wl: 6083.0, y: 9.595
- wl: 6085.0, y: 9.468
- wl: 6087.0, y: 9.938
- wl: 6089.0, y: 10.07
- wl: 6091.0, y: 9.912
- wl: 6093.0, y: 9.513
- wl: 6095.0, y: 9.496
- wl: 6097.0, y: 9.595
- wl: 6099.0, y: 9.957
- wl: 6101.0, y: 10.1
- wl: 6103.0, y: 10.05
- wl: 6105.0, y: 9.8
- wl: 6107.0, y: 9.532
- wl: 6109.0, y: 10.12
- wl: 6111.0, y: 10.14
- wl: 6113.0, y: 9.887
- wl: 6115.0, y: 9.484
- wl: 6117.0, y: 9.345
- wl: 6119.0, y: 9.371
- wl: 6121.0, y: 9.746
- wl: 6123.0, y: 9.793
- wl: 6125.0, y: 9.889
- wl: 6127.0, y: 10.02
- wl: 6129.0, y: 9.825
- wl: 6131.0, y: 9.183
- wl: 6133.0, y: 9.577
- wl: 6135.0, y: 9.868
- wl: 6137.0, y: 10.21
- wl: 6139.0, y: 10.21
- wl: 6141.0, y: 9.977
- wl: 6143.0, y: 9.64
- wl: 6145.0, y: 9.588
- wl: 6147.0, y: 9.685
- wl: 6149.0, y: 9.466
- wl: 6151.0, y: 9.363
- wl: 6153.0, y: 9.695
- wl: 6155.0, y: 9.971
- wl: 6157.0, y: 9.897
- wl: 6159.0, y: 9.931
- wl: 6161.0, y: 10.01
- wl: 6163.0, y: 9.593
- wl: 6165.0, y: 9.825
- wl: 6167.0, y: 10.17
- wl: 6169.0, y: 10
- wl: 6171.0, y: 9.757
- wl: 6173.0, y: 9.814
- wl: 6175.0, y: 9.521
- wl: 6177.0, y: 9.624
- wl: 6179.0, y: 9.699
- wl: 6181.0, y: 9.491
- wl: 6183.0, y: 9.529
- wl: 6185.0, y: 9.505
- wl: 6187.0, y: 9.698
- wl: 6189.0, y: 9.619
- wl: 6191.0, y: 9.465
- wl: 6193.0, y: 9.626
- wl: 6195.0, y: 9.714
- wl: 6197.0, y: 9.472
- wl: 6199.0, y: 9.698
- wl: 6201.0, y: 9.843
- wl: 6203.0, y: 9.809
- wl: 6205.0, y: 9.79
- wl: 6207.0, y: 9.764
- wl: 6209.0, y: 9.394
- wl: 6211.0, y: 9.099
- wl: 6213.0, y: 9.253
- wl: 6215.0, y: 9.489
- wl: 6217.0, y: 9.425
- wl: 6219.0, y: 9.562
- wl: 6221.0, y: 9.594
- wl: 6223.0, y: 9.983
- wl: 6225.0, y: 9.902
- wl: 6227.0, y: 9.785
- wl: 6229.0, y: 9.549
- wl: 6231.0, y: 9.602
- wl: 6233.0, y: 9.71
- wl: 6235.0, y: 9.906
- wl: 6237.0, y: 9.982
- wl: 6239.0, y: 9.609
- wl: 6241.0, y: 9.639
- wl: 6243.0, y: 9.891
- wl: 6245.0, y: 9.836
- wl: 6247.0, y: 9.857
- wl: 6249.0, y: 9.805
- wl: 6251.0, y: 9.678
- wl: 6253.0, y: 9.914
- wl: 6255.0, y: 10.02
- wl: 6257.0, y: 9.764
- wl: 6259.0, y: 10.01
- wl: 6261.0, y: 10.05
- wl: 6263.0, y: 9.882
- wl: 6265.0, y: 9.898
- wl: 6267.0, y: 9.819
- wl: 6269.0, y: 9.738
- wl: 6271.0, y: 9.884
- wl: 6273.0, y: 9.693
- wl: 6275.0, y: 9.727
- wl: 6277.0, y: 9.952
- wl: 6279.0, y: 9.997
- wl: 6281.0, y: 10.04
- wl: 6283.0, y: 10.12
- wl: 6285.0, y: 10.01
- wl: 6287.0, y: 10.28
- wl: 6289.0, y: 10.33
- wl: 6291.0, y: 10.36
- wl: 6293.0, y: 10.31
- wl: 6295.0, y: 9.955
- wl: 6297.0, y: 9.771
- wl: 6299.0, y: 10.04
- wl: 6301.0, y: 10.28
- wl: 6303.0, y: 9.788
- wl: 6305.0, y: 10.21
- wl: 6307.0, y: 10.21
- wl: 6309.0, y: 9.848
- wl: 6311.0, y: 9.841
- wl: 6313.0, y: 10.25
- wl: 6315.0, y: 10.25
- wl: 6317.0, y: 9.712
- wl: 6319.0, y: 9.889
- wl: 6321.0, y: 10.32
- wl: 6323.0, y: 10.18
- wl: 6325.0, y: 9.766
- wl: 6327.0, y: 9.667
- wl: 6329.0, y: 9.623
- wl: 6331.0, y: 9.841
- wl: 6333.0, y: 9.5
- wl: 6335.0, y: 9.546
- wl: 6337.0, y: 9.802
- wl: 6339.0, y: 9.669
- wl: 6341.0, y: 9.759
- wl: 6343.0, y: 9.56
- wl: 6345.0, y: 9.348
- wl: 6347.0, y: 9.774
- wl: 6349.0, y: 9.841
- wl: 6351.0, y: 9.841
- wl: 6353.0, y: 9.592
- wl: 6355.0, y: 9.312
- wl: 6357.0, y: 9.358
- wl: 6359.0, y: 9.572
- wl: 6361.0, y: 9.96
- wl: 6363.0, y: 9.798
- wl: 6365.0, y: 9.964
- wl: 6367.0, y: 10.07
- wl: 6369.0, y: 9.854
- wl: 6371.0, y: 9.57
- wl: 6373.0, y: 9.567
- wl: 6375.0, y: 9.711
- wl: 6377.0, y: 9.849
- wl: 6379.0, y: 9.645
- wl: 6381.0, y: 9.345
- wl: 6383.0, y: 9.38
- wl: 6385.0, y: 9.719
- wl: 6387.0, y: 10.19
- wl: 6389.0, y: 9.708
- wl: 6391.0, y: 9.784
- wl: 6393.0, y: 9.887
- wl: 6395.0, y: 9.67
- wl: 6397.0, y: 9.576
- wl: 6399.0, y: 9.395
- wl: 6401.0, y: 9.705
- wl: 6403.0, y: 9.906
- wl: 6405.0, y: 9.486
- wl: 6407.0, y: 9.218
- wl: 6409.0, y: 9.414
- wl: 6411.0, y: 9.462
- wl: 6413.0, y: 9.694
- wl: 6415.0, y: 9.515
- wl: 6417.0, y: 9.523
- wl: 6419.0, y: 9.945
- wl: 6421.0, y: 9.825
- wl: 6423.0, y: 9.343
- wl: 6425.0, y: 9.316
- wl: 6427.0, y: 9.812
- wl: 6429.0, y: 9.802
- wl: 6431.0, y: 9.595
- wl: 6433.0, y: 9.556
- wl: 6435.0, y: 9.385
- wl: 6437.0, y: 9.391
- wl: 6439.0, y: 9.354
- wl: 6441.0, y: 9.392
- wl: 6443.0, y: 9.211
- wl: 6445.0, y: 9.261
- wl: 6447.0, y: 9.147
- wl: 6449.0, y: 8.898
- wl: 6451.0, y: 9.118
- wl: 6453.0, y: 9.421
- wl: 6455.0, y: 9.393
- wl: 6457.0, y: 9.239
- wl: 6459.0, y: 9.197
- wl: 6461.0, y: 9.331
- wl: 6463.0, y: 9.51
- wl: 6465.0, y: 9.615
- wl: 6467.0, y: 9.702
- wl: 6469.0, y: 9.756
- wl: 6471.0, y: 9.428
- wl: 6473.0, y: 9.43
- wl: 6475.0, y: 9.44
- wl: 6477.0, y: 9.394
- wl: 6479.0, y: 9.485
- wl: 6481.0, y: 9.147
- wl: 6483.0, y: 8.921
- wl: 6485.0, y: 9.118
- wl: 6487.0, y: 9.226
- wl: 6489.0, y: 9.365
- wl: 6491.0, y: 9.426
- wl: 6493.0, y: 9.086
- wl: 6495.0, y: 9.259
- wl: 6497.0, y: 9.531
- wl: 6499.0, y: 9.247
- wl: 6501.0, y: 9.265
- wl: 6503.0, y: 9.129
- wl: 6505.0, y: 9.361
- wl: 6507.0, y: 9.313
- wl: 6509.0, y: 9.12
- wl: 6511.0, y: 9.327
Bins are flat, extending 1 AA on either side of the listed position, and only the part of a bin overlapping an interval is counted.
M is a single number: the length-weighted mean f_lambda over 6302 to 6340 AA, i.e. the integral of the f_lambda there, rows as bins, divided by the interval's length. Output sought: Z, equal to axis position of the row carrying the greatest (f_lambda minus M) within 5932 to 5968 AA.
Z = 5933.0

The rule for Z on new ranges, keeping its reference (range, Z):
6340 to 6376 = 6367.0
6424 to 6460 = 6427.0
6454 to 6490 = 6469.0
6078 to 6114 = 6081.0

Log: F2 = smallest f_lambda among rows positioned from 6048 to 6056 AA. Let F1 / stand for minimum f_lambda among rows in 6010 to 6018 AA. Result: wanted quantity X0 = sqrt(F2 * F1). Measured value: 9.62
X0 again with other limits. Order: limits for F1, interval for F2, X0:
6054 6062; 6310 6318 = 9.74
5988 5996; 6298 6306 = 9.71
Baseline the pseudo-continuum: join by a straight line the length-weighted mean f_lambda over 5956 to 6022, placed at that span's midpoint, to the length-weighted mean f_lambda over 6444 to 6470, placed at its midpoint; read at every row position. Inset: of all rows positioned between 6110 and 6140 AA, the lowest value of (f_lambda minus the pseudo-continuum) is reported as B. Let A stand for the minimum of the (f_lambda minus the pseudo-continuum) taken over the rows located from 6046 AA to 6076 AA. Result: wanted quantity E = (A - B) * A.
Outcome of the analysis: -0.04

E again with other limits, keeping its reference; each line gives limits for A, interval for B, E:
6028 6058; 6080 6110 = 0.01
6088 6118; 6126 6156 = -0.04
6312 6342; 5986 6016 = 0.01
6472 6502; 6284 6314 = 0.29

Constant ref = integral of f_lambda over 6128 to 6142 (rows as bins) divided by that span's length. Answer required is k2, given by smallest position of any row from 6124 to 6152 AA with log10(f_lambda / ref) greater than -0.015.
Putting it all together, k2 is 6125.0 AA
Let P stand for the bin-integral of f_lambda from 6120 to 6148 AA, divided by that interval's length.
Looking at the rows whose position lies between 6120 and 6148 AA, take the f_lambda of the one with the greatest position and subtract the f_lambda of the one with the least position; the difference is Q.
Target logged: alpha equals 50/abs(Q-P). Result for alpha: 5.07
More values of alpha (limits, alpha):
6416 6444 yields 5.08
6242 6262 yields 5.14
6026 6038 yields 5.13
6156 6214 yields 4.84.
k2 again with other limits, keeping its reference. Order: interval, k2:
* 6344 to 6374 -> 6347.0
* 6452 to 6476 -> 6463.0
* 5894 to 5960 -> 5895.0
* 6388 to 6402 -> 6389.0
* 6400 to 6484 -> 6401.0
